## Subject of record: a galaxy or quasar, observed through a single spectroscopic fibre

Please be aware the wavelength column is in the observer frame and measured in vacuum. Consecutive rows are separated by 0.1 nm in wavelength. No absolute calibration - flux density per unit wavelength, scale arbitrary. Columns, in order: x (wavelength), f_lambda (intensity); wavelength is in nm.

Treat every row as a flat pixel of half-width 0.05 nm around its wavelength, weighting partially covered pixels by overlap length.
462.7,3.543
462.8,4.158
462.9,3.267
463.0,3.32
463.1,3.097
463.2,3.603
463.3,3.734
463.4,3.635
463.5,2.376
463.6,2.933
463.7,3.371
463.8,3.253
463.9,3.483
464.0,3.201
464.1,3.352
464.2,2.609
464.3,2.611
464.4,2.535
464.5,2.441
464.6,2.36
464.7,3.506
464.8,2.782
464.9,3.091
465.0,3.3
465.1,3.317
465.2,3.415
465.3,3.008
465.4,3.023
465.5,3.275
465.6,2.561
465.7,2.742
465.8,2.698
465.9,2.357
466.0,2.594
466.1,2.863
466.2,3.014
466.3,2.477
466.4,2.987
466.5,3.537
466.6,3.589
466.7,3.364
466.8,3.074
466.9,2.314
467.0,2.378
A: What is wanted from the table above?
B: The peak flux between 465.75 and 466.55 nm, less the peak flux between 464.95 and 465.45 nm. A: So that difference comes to 0.12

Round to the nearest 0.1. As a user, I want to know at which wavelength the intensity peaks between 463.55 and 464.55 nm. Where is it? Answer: 463.9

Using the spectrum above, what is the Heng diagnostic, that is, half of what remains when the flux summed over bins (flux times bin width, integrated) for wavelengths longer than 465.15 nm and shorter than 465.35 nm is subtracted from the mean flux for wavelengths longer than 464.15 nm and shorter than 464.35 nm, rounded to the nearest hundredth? 0.98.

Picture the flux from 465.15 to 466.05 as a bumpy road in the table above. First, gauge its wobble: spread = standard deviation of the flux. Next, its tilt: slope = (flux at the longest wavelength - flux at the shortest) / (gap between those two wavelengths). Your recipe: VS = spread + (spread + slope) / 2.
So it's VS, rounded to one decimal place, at 0.0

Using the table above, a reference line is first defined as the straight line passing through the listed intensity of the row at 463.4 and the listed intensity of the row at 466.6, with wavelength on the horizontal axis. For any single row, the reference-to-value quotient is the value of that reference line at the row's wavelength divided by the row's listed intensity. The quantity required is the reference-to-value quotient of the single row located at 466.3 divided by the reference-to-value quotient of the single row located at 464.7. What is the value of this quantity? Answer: 1.41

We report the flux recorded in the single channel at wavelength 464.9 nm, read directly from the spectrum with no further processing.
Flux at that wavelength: 3.091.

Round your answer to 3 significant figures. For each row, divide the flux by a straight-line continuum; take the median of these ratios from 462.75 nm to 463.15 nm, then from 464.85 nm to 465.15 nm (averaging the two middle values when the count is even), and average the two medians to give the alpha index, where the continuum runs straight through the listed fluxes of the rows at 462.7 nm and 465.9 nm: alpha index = 1.09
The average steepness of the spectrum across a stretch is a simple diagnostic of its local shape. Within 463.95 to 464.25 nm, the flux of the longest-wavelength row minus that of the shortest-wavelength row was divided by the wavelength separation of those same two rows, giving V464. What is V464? -3.0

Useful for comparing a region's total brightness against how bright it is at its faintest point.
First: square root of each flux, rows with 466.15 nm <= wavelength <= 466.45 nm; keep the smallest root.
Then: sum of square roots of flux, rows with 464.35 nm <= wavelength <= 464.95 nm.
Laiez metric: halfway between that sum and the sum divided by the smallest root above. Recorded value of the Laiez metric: 8.2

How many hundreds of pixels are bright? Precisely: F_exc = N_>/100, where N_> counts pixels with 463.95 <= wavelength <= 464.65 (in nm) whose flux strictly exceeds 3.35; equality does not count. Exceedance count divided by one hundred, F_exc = 0.010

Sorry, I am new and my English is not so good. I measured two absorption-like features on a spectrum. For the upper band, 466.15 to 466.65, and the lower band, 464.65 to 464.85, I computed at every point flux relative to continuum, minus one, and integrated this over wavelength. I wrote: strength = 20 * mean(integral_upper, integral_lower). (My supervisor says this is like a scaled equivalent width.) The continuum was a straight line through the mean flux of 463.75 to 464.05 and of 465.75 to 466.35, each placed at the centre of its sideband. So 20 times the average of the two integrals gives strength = 1.2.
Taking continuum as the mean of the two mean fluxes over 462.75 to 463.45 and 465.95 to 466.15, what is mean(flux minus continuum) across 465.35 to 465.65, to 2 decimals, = -0.18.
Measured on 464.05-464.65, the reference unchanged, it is -0.49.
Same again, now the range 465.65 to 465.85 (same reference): -0.42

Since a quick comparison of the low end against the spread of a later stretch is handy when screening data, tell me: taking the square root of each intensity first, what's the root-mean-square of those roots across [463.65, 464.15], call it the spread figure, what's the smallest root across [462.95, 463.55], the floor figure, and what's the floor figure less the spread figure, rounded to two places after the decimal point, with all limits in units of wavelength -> -0.28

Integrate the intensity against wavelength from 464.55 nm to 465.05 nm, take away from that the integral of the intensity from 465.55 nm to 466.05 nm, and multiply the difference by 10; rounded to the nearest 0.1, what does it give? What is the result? 2.1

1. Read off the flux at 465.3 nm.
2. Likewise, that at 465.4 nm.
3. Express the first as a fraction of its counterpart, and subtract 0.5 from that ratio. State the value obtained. 0.5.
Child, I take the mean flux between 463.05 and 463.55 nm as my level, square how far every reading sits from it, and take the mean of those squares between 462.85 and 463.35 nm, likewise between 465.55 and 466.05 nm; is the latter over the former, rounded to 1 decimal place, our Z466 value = 7.6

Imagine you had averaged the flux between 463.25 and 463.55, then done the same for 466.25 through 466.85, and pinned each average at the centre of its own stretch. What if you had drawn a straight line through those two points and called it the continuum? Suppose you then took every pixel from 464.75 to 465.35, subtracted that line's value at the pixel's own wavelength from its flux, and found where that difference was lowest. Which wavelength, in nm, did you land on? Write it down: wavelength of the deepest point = 464.8 nm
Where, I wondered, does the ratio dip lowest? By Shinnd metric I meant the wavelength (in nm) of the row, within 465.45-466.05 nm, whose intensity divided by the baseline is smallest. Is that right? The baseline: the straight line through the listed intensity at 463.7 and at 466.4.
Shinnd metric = 465.9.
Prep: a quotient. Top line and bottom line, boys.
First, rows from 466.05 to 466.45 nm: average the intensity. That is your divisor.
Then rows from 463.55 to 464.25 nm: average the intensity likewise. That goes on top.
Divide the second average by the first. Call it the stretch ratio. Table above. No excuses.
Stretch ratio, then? 1.119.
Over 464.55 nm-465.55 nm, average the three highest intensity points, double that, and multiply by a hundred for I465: 683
